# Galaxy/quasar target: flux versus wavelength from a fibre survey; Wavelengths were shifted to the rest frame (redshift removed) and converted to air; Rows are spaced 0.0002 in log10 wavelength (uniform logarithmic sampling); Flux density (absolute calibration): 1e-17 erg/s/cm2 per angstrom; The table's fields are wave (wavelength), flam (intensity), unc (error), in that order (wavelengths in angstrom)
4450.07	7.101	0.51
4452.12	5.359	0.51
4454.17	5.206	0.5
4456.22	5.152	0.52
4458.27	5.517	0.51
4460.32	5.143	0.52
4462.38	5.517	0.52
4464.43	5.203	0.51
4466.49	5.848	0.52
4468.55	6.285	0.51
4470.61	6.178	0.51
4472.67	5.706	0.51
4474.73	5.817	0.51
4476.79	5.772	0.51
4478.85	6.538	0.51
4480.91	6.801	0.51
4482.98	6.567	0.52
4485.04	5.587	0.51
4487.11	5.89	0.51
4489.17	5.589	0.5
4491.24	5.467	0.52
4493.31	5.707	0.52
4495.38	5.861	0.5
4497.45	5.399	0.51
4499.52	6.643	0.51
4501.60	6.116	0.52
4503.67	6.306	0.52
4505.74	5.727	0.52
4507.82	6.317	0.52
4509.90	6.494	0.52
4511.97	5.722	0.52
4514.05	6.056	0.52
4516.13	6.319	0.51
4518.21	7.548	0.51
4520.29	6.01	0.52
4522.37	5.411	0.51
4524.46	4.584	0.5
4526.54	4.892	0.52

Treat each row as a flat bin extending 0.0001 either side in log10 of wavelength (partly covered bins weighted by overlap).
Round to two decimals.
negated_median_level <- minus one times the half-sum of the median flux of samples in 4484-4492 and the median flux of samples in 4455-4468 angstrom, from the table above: -5.47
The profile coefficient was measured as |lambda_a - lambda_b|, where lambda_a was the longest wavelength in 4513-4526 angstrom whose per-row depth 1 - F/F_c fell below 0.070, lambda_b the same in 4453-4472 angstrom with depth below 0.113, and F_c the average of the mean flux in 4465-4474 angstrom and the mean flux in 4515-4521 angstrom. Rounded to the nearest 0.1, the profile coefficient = 49.7 angstrom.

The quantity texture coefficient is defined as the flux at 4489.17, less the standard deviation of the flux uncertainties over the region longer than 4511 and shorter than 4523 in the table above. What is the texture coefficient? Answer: 5.6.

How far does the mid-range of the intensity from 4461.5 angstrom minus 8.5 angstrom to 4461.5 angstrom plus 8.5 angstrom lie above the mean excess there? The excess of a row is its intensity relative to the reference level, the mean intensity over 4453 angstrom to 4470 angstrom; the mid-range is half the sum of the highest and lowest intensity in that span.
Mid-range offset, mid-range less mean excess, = 5.71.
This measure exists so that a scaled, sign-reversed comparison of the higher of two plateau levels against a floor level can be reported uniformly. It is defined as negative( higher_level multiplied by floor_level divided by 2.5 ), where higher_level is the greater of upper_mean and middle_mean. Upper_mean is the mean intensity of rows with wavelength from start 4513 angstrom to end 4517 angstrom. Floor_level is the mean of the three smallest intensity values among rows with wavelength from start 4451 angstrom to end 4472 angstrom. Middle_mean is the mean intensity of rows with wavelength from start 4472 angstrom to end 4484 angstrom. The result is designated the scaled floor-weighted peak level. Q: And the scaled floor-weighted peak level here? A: -12.8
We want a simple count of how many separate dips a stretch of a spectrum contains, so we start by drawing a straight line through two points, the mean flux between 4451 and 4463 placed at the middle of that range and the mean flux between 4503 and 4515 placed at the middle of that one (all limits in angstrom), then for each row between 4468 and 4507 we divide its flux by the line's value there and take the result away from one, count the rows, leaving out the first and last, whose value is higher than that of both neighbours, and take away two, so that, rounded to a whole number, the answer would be 4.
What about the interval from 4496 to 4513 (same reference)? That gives 0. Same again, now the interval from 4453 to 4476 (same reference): 2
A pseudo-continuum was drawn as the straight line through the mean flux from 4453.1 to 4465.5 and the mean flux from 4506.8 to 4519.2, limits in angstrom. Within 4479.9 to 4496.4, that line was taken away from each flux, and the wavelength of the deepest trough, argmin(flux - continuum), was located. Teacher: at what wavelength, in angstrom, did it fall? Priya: 4491.24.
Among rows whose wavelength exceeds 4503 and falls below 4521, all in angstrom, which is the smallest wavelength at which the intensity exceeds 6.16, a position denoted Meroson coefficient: 4503.67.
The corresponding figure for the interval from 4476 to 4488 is 4478.85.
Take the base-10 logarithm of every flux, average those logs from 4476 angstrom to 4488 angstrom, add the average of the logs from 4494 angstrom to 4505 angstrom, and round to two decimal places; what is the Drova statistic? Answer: 1.57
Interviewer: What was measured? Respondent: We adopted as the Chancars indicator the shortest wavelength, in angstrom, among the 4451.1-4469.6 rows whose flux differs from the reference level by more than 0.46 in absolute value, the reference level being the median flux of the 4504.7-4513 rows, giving 4452.12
